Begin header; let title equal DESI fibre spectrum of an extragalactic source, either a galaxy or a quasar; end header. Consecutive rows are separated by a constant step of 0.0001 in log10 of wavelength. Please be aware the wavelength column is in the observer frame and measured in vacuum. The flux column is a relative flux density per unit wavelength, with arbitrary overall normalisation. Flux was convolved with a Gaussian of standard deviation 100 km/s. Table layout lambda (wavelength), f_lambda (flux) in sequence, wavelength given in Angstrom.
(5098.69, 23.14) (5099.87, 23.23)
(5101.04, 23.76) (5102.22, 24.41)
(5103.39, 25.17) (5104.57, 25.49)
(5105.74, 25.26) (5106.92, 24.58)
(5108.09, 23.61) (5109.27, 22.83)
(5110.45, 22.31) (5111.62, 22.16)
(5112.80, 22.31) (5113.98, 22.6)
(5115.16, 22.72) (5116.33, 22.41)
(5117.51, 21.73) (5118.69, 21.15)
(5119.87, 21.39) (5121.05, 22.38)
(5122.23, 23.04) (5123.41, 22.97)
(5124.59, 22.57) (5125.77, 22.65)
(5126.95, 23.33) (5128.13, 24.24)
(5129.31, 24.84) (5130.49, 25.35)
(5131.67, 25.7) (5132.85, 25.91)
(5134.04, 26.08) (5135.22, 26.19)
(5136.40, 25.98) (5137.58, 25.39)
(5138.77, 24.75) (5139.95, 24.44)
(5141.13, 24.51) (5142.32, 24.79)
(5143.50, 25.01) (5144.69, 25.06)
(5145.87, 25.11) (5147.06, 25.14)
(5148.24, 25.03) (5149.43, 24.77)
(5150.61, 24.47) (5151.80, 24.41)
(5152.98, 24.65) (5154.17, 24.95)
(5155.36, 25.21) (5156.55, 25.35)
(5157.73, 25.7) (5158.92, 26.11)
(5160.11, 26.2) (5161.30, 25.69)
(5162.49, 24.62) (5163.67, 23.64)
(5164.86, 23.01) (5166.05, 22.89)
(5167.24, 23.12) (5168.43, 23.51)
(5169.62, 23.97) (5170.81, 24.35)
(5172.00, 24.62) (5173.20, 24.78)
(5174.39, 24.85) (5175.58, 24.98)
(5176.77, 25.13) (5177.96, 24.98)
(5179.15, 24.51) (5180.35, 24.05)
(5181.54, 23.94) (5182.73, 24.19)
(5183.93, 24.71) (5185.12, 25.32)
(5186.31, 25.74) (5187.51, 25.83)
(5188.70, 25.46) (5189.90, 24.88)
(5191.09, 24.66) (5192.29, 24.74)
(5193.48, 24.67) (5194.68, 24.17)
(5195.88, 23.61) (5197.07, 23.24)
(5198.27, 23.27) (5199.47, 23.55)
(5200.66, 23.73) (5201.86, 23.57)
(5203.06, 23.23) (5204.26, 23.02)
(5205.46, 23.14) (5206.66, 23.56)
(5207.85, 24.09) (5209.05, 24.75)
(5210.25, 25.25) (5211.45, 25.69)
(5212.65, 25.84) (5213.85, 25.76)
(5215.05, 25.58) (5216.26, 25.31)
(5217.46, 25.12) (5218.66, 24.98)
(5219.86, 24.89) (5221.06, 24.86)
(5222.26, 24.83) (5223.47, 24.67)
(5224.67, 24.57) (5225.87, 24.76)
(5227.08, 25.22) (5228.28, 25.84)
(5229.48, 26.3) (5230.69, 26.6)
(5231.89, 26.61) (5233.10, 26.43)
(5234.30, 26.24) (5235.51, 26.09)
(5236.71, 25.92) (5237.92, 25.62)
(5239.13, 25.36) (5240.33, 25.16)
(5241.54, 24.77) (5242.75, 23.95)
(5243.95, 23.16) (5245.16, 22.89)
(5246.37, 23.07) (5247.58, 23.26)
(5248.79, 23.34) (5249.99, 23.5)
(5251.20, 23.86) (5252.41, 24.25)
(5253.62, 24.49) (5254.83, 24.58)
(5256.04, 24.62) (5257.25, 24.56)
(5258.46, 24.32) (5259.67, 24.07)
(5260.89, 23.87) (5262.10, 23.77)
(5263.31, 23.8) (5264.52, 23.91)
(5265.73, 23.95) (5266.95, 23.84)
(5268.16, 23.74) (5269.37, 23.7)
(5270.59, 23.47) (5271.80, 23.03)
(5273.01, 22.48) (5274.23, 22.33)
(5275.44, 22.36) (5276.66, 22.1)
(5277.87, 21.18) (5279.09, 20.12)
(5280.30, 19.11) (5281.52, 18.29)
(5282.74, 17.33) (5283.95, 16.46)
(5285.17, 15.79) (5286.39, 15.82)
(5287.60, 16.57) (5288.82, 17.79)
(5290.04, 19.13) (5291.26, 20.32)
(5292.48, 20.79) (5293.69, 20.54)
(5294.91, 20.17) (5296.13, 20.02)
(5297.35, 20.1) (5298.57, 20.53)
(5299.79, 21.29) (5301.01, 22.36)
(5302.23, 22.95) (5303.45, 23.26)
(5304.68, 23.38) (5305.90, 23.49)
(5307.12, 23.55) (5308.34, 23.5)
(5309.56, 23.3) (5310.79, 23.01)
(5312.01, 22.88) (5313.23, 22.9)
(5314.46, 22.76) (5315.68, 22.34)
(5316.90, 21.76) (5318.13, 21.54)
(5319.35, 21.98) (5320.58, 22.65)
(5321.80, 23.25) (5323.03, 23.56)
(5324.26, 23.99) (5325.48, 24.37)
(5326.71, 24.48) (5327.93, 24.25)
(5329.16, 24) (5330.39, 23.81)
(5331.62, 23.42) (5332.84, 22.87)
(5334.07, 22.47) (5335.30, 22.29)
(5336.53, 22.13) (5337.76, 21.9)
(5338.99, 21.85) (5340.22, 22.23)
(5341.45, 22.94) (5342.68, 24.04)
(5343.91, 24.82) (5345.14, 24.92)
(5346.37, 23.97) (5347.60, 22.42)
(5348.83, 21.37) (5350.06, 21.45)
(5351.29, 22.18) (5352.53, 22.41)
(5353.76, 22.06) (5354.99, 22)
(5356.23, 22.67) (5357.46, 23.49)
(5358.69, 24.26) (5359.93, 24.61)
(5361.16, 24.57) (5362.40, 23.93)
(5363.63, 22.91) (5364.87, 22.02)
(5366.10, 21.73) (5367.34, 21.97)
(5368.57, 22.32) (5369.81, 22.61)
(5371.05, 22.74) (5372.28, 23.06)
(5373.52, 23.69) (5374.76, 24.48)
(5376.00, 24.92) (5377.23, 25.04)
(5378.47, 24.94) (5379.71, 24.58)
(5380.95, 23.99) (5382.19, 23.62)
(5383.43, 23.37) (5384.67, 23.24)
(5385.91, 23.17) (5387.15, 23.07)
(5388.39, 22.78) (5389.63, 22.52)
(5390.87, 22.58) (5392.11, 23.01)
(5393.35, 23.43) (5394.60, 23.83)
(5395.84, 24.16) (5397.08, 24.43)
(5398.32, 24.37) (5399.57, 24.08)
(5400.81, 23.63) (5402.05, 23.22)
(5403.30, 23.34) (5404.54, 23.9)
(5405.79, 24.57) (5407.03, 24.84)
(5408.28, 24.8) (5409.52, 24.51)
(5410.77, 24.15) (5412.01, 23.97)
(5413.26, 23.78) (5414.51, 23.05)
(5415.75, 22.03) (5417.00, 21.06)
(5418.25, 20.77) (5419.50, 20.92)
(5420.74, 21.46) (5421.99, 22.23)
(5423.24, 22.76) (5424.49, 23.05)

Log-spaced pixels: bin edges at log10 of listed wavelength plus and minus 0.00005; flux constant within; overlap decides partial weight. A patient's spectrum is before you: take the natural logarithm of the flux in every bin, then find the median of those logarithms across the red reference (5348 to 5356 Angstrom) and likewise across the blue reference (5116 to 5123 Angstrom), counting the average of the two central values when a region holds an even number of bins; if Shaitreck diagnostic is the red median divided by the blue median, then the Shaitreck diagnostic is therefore 1.000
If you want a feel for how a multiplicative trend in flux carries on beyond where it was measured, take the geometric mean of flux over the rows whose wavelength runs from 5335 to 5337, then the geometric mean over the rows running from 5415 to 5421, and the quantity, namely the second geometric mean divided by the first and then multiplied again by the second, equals 20.3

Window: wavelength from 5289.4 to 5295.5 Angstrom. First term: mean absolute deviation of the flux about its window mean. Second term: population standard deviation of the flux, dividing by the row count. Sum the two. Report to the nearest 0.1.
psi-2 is 1.0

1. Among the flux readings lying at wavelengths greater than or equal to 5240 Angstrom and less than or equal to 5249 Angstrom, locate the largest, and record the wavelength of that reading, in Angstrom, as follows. 5240.33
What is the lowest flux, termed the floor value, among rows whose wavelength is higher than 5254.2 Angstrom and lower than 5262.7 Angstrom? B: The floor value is 23.77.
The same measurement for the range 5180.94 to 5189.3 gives 23.94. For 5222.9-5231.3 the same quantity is 24.57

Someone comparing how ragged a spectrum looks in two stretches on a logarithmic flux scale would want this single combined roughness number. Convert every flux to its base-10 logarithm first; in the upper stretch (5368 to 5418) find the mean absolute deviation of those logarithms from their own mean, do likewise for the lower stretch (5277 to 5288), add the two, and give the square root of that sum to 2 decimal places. 0.23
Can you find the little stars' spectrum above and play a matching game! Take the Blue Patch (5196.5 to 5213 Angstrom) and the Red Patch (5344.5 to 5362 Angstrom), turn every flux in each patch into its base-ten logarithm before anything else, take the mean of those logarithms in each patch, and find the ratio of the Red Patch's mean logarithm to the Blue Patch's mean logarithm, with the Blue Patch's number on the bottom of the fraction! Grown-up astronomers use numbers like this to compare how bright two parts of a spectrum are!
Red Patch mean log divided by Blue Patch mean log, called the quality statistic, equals 0.987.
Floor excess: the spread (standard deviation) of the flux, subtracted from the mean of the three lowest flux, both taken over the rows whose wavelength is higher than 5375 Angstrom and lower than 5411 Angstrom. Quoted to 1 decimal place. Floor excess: 21.9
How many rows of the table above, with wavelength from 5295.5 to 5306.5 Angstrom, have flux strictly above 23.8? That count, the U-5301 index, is 0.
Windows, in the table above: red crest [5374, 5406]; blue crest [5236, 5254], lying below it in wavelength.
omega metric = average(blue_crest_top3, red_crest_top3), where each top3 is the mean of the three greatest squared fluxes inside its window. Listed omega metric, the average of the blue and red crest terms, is 640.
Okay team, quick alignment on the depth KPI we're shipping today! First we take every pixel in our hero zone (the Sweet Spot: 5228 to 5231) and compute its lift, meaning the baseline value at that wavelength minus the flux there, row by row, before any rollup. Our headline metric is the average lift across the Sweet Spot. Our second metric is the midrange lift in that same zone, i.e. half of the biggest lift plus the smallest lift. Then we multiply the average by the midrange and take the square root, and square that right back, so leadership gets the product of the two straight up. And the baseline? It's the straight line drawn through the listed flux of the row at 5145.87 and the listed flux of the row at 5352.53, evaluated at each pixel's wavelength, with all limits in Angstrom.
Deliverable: 4.9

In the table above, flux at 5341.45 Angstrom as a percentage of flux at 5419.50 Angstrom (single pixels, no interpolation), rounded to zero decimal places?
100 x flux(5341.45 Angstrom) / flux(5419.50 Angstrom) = 110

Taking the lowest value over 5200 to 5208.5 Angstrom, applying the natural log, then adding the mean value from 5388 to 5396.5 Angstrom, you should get 26.3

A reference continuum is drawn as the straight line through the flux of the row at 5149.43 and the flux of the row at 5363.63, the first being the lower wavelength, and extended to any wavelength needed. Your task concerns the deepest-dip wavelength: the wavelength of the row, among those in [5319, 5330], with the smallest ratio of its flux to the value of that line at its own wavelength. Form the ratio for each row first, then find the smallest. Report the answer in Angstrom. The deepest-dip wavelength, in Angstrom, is 5319.35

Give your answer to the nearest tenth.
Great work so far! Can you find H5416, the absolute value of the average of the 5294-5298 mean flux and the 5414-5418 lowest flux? 20.6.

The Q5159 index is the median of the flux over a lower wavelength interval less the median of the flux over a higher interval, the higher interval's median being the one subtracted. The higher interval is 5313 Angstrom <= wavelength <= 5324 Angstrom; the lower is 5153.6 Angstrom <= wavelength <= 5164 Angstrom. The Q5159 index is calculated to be 2.7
